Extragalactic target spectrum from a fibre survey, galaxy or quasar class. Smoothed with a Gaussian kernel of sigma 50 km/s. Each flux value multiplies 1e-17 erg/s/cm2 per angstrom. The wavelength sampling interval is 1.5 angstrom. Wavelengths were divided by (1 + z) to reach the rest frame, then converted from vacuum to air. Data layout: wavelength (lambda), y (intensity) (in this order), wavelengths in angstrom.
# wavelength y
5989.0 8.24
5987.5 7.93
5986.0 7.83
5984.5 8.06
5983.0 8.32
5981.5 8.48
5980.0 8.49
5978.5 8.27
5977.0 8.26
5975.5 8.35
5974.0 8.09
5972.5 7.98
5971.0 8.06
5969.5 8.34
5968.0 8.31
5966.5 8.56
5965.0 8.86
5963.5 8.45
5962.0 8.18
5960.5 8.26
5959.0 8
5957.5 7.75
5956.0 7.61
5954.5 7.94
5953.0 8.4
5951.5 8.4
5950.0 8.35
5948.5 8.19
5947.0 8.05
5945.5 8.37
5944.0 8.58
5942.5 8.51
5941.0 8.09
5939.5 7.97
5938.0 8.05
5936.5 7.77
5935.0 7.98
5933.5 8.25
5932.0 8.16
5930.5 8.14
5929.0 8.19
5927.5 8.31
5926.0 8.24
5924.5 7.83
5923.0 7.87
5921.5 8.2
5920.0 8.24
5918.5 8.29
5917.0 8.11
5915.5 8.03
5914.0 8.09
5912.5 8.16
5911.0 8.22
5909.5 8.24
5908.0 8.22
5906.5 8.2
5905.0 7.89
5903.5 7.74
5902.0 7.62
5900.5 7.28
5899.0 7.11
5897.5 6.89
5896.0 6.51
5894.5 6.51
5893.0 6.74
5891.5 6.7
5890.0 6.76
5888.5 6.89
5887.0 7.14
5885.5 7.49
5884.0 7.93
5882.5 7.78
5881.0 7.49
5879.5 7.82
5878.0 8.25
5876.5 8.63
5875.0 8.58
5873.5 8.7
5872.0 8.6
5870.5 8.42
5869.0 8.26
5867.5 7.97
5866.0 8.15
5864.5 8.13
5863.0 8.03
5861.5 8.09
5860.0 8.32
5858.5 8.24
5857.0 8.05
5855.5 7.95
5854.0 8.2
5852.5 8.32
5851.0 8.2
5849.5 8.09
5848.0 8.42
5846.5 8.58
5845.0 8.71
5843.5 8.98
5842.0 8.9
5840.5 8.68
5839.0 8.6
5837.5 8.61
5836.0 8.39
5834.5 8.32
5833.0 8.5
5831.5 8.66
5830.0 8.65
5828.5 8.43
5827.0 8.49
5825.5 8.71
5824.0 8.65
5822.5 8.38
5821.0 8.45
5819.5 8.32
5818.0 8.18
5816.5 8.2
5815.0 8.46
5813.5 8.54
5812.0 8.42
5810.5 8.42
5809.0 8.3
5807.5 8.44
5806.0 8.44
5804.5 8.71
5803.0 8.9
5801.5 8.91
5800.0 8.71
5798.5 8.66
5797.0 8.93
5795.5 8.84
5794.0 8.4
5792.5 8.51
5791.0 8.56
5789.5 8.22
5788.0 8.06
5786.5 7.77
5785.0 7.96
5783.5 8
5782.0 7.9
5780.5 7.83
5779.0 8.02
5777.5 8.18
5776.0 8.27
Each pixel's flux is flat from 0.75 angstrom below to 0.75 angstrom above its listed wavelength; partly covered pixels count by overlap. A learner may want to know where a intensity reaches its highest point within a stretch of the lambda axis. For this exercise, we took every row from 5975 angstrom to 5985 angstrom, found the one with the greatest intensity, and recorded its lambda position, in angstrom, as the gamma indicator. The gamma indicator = 5980.0 angstrom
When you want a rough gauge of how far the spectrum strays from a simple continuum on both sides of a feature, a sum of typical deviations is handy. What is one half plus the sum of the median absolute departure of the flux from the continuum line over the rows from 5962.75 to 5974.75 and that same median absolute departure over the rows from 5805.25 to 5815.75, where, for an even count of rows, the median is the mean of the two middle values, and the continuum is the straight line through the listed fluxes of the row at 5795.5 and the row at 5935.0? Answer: 1.38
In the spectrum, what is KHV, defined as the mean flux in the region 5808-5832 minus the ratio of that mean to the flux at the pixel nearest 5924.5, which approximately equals 7.37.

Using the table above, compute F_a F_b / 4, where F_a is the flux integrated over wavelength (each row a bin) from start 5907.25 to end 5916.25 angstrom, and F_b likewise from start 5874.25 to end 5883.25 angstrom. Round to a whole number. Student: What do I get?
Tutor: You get 1337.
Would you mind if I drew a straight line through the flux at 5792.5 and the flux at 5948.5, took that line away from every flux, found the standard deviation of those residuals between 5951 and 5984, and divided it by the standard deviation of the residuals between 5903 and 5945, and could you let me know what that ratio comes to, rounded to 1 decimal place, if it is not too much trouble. 1.4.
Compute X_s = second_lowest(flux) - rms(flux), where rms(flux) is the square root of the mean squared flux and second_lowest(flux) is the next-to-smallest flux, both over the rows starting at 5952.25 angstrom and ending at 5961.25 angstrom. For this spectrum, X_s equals -0.25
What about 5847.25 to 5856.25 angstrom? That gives -0.11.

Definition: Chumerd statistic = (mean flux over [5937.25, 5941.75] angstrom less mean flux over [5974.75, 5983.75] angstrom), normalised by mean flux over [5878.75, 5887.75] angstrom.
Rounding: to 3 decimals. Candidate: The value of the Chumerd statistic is -0.043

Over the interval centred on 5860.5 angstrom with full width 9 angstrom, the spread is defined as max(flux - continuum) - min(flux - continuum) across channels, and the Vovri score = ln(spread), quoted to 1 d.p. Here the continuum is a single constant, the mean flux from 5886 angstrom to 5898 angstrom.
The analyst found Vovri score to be -1.2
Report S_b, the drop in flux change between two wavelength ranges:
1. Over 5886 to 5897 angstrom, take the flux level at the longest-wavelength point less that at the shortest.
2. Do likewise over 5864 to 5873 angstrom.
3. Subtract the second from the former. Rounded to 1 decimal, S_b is -1.1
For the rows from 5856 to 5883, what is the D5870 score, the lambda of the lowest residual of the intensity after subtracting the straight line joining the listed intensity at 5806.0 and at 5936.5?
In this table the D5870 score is 5881.0 angstrom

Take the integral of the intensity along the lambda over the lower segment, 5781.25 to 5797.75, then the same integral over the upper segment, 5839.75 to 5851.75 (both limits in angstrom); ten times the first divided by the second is 13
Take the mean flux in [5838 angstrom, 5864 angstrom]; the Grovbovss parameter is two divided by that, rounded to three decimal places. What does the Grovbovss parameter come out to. 0.239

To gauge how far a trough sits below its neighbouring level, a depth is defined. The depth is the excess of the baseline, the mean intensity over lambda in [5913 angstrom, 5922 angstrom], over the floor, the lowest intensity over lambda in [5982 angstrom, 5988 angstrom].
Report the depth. 0.33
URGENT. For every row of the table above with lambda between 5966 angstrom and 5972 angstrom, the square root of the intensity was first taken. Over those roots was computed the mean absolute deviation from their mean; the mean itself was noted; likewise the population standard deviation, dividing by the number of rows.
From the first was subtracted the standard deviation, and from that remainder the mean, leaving -2.89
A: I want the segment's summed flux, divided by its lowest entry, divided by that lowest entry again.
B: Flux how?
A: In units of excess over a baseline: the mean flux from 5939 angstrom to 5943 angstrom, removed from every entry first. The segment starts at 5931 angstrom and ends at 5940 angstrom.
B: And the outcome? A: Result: -5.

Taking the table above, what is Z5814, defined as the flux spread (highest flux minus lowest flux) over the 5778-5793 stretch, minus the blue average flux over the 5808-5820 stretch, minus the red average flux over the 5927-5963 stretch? -15.7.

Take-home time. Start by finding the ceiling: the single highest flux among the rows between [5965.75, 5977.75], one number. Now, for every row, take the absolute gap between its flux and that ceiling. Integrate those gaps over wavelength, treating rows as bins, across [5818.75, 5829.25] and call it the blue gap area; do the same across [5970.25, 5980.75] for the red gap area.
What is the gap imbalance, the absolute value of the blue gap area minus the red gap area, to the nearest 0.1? 2.2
